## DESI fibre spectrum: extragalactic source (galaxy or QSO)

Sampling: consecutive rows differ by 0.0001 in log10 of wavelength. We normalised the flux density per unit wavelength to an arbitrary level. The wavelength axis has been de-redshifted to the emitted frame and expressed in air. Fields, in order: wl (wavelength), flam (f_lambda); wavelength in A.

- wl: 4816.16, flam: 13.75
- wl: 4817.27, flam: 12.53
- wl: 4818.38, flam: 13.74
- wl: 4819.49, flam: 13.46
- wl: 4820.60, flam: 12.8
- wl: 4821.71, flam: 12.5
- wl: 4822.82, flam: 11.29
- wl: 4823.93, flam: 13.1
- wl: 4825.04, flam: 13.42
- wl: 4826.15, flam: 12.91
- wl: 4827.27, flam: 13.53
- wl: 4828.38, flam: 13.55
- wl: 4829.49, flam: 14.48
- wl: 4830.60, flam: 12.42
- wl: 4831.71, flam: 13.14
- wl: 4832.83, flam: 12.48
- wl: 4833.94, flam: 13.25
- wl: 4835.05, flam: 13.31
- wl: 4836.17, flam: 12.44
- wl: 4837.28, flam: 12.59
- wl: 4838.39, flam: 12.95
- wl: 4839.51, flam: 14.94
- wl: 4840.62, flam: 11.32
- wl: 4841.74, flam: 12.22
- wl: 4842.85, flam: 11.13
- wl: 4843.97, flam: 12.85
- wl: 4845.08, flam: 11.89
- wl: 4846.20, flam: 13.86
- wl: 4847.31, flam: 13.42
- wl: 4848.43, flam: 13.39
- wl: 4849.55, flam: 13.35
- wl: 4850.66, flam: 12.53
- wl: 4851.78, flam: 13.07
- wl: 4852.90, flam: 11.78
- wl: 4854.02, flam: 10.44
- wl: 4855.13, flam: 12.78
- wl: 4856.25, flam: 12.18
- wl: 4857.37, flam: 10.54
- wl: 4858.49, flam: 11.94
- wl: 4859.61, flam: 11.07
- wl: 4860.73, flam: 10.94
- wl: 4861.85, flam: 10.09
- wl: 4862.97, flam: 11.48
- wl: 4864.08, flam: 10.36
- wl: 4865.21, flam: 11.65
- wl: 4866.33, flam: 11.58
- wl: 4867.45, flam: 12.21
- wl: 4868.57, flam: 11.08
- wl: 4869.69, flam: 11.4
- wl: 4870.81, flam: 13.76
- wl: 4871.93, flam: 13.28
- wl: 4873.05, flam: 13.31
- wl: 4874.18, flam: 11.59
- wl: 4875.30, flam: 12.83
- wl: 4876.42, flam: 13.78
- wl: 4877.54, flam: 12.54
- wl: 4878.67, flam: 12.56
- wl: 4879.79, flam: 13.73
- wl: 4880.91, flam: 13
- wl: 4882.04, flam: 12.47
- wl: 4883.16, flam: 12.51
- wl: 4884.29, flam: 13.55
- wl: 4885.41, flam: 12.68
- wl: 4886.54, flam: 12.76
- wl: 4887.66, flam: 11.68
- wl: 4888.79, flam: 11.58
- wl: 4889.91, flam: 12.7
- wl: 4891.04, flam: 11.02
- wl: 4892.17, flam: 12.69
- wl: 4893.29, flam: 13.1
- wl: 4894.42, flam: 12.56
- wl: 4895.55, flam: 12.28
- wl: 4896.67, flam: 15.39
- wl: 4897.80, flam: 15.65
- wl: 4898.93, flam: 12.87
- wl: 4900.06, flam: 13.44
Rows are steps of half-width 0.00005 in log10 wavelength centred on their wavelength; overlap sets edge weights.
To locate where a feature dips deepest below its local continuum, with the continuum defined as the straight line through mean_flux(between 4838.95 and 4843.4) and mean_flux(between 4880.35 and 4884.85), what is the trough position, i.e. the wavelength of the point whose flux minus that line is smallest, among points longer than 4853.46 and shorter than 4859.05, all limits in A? 4854.02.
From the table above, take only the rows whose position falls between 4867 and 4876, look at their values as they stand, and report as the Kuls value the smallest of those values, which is 11.08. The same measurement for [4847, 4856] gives 10.44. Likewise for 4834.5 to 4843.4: 11.13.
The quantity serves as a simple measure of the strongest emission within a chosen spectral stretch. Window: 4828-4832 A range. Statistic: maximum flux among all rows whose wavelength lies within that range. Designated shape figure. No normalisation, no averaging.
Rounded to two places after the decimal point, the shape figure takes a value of 14.48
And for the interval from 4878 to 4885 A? 13.73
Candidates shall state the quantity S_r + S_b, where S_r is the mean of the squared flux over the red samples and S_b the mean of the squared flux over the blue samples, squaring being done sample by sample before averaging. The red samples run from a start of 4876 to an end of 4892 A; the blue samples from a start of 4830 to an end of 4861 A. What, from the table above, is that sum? 315.4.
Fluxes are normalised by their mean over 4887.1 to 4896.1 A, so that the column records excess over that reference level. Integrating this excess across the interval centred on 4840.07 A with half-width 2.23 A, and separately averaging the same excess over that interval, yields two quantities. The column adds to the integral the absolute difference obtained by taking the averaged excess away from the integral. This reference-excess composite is 5.2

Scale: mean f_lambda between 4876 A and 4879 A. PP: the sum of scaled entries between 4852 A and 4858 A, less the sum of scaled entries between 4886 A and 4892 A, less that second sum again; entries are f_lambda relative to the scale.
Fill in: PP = -4.8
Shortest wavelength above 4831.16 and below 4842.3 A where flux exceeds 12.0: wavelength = 4831.71 A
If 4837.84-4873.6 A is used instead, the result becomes 4838.39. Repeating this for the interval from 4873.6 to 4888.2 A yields 4875.30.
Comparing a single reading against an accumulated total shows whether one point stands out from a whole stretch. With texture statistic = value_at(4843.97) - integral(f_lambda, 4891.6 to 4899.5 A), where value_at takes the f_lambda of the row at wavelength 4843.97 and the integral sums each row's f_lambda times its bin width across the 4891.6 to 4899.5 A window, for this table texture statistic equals -94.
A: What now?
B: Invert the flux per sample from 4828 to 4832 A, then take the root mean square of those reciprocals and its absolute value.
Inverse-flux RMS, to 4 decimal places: 0.0750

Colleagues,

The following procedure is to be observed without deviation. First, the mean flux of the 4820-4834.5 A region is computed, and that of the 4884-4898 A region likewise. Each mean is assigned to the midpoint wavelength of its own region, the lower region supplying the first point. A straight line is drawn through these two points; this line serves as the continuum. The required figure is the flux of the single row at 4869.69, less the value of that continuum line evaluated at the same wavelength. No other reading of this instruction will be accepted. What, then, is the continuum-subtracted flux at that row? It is -1.5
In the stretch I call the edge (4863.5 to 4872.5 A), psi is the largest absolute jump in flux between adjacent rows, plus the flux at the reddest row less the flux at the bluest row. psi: 5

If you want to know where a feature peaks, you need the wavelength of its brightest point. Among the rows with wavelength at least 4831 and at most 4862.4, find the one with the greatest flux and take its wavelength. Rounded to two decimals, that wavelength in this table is 4839.51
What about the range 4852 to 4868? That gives 4855.13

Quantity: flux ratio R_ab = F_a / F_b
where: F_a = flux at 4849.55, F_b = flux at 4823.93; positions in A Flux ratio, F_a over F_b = 1.02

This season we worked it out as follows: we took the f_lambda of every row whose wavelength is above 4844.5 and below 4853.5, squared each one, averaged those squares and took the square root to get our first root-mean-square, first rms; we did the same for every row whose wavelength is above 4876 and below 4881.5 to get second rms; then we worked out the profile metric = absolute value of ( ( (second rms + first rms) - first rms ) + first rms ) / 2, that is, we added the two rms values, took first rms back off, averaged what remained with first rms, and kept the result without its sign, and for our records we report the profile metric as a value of 13.0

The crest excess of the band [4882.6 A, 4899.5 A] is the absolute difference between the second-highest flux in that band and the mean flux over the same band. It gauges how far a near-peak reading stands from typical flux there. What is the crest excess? 2.5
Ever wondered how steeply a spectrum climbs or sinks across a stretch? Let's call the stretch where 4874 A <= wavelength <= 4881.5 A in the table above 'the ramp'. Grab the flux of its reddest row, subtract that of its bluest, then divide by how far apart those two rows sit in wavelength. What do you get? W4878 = 0.2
